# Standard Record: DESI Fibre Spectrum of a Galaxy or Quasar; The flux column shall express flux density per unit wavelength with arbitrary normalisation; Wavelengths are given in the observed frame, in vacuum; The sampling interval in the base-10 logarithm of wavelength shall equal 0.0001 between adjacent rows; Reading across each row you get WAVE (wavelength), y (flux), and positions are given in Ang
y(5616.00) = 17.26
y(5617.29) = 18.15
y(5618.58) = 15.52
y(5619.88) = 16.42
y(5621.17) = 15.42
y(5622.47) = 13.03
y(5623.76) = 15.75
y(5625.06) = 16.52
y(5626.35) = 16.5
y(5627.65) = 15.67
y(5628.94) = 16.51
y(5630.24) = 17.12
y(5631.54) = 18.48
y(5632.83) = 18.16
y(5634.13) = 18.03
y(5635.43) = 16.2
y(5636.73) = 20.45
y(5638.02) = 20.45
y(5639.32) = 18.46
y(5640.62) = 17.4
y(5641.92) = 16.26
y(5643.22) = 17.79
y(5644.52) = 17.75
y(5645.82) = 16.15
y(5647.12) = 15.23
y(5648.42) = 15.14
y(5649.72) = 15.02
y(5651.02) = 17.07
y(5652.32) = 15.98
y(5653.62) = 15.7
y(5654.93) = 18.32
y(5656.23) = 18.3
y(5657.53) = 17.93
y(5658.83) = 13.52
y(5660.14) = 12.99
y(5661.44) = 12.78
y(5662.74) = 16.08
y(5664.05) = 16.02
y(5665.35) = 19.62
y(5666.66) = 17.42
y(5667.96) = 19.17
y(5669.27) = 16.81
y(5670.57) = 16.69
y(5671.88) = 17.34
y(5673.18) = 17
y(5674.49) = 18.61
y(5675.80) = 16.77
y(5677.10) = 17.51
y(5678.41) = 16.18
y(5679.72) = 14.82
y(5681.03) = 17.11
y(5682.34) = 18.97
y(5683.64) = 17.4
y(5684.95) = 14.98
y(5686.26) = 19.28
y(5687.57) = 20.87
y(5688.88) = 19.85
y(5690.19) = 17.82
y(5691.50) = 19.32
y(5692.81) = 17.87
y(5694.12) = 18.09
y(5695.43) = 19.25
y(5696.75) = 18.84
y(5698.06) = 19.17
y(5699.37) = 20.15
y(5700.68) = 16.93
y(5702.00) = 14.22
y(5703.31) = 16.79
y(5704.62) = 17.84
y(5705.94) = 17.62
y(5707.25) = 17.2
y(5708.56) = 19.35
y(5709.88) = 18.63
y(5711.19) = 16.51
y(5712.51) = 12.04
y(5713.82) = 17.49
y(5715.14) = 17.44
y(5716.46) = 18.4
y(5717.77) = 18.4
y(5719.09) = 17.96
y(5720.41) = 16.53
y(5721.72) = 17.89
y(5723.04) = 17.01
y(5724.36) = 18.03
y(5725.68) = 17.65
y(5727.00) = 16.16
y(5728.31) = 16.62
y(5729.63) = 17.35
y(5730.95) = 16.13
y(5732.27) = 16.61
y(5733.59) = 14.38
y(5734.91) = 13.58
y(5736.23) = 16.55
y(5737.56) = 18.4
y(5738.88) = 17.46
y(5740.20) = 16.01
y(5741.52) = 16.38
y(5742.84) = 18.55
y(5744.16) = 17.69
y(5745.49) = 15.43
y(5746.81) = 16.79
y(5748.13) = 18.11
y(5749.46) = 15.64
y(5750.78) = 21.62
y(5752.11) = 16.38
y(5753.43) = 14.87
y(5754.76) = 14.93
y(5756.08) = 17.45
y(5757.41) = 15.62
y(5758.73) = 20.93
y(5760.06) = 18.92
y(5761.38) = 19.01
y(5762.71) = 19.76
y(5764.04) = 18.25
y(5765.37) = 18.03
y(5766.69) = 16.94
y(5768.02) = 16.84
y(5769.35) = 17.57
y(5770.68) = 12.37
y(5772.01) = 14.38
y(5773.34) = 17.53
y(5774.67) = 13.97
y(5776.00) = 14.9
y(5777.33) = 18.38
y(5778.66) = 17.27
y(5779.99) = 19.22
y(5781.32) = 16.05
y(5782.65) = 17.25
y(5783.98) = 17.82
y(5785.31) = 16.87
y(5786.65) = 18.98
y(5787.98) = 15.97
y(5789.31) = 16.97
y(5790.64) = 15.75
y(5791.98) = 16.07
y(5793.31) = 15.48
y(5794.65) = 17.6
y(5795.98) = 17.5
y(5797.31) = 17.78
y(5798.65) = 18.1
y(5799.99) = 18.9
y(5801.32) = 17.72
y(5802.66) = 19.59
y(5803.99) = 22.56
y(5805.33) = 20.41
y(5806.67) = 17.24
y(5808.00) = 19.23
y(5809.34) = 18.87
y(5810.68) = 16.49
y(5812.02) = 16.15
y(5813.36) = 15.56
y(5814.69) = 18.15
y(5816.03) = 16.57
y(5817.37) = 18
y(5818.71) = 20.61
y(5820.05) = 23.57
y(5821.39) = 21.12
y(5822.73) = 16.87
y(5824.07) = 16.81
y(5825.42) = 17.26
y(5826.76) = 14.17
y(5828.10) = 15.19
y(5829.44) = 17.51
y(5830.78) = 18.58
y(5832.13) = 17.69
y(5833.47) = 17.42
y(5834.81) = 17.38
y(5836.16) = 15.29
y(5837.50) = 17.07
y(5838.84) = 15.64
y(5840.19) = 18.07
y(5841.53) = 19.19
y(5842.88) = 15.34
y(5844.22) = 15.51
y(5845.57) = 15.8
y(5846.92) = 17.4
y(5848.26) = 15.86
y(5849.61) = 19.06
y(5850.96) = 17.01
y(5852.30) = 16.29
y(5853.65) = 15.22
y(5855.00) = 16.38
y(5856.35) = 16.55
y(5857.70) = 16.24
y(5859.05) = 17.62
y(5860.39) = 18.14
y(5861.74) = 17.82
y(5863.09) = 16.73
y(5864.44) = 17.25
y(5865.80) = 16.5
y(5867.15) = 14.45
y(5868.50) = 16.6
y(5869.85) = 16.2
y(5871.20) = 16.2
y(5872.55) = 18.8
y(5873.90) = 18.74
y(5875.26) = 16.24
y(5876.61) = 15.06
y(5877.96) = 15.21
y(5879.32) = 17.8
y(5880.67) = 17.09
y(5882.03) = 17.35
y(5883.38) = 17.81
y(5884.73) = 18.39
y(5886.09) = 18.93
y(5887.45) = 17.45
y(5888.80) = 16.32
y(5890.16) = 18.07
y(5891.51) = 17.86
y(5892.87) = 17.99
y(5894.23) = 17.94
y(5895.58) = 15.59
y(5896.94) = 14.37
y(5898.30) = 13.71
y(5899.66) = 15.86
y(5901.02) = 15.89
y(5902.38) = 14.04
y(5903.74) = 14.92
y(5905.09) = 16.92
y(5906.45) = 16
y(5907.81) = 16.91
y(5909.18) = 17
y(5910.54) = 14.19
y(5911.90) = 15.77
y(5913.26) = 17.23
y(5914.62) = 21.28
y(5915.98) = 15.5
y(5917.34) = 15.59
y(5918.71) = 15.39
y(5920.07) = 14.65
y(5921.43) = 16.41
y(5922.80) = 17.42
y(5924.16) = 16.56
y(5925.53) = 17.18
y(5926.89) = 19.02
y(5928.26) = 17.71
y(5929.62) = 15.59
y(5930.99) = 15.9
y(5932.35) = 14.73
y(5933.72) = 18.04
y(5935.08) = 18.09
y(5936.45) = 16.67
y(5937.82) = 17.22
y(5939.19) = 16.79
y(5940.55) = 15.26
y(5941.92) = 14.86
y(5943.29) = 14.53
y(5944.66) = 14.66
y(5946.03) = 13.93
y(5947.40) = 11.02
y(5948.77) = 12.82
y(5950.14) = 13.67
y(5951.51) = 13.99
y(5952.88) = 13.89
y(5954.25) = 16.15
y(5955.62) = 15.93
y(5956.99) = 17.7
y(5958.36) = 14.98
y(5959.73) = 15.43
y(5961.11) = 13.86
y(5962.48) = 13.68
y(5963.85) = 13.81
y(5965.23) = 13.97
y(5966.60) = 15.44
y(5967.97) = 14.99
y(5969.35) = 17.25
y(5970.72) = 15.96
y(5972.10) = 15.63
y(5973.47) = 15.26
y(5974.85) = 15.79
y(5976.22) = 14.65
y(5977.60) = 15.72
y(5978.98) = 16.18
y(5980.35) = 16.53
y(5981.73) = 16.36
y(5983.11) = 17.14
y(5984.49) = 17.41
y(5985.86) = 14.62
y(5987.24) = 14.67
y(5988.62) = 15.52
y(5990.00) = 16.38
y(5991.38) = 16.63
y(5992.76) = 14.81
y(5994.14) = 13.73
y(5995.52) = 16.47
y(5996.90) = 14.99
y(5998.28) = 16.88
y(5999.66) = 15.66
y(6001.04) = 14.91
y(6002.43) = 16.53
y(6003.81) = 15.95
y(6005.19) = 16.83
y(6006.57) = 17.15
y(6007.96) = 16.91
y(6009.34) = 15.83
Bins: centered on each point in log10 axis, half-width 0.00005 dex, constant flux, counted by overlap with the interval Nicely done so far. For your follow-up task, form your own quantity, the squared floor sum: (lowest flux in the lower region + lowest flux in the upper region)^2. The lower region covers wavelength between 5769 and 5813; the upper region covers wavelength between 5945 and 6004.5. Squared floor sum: 547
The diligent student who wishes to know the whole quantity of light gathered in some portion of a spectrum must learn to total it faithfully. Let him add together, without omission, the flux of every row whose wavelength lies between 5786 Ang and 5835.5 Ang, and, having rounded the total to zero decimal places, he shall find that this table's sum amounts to 660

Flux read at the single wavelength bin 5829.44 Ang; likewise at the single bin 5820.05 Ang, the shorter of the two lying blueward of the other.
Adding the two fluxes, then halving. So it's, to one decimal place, 20.5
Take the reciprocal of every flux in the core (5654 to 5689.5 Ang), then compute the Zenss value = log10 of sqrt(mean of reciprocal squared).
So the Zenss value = -1.224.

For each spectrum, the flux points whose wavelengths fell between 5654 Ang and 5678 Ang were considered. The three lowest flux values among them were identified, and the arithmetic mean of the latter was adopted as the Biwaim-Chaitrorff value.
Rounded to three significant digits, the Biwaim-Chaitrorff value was 13.1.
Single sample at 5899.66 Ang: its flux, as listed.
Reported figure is 15.86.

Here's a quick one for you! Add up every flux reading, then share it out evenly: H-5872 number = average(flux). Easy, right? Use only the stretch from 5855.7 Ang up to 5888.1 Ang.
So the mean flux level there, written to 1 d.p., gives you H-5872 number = 17.0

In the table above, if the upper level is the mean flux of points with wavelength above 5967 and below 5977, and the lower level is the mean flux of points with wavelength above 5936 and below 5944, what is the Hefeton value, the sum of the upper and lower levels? 31.5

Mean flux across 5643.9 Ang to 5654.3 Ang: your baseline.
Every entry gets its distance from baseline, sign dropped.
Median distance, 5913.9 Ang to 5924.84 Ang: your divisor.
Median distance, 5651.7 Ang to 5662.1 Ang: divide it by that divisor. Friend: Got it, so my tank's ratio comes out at 3.9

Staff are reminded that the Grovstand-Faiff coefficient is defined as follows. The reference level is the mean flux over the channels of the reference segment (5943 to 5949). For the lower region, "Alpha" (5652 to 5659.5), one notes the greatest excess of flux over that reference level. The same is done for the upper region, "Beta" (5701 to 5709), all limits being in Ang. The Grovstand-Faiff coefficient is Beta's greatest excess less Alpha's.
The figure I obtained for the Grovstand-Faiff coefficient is 1.0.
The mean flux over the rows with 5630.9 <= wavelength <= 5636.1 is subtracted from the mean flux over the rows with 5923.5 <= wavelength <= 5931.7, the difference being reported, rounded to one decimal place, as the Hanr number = -0.7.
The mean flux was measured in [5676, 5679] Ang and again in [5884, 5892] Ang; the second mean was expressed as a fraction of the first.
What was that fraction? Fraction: 1.06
